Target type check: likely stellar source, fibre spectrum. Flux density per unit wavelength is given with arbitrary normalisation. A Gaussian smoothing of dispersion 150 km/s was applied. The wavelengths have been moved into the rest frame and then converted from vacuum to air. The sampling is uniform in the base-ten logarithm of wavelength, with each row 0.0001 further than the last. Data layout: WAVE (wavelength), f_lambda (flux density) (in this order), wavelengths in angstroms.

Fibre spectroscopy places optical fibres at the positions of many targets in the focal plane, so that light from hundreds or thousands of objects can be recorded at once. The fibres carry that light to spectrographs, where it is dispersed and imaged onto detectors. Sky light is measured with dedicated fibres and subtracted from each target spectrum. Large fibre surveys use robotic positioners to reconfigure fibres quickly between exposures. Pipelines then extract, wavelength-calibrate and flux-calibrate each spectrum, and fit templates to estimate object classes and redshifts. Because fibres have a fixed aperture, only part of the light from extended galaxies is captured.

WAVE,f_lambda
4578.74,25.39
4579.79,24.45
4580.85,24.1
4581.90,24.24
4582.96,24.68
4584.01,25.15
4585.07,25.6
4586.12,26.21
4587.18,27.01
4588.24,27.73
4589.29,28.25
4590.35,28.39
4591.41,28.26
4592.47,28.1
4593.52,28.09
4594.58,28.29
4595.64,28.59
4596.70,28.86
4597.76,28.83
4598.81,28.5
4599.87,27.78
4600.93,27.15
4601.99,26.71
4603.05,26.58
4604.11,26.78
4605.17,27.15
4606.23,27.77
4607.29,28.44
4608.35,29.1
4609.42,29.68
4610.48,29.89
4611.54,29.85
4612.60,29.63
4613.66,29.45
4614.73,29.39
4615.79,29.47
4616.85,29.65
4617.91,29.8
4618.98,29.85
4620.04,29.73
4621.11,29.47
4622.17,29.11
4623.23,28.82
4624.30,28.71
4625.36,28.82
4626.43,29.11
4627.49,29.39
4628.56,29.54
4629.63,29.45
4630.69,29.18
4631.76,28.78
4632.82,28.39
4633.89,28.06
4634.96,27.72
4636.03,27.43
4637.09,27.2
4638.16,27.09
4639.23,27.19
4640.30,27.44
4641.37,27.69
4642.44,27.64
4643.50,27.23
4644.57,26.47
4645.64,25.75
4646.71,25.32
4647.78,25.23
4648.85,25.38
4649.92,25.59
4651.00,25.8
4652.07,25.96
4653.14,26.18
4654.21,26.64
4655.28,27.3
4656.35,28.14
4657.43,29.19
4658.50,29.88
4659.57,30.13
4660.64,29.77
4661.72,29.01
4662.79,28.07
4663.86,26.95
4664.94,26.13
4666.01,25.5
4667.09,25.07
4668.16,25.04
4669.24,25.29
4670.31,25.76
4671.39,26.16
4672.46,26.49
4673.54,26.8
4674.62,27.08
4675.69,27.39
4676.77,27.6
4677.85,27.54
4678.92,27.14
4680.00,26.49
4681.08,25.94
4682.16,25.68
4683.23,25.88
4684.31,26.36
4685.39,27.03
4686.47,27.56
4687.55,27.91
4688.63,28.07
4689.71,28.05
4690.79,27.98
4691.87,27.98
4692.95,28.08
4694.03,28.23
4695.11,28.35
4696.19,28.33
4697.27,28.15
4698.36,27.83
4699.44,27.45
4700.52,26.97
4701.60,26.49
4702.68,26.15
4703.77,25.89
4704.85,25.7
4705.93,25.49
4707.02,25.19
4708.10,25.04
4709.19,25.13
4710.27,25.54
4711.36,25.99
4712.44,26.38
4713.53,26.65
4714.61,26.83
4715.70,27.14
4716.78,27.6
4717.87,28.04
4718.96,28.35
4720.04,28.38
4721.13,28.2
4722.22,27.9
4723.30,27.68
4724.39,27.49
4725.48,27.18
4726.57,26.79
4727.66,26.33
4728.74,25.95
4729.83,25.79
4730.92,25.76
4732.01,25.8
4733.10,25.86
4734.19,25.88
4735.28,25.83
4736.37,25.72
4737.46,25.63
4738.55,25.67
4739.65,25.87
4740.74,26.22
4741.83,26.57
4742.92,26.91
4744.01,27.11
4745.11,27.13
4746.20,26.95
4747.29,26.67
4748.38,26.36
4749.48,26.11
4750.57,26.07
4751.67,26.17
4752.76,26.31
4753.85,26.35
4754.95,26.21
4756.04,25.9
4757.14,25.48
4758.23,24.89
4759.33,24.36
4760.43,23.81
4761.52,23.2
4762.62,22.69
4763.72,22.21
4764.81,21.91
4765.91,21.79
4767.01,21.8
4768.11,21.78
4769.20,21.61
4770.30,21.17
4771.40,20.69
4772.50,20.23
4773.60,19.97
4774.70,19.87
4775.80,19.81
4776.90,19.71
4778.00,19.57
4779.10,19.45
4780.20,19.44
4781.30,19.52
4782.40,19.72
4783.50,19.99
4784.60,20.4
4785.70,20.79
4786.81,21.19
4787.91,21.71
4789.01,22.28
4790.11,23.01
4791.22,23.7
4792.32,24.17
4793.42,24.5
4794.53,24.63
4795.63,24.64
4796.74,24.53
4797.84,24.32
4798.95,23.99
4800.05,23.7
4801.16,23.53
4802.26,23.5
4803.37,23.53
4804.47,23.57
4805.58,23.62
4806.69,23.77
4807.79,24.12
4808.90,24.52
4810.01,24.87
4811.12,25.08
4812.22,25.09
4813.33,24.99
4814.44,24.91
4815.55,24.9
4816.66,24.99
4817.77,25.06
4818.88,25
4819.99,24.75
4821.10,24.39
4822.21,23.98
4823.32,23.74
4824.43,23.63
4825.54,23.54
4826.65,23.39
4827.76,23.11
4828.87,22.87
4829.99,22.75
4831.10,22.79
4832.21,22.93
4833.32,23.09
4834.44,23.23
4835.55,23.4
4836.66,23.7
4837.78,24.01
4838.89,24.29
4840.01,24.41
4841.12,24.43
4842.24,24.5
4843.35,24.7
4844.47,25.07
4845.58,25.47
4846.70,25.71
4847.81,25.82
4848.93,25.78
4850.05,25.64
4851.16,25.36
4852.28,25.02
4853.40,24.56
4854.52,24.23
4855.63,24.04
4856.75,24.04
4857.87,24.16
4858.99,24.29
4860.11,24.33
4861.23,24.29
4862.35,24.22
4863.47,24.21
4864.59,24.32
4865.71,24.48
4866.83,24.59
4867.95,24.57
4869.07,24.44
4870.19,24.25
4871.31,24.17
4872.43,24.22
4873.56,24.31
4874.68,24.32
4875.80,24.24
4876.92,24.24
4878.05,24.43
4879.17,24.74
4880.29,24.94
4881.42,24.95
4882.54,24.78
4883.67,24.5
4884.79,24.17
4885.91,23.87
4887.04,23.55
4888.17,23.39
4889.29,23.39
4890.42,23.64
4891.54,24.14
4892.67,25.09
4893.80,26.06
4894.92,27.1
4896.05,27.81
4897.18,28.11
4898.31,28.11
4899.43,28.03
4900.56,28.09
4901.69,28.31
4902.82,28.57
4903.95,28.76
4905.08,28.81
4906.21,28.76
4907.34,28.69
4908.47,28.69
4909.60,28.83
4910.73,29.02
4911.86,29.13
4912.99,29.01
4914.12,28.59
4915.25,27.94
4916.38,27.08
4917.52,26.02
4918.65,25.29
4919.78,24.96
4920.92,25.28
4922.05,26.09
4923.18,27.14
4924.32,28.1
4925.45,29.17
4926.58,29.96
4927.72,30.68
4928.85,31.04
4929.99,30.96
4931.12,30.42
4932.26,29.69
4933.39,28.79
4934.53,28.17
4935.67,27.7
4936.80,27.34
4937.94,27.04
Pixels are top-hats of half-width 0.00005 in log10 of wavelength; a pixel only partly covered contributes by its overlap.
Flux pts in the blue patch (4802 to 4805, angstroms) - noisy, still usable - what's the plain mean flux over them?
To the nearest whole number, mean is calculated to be 24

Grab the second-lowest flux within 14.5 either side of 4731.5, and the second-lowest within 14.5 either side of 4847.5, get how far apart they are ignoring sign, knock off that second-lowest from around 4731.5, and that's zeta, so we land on -23.2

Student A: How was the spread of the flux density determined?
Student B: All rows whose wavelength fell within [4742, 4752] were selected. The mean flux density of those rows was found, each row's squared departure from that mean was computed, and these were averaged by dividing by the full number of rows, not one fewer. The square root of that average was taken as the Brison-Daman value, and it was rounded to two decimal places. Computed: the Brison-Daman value 0.41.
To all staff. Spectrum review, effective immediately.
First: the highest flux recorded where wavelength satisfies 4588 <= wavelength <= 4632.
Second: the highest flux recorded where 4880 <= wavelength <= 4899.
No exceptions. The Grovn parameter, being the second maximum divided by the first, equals 0.94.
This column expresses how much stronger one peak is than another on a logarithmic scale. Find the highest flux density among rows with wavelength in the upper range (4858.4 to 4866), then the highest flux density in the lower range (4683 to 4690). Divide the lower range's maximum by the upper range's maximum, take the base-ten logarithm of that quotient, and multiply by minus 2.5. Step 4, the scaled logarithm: -0.15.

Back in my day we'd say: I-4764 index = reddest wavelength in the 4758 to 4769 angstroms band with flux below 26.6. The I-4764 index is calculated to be 4768.11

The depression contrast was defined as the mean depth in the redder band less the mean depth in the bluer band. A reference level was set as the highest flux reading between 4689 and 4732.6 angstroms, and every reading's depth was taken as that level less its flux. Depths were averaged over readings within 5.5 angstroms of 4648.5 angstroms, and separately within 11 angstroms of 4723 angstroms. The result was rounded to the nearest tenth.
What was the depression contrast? -1.1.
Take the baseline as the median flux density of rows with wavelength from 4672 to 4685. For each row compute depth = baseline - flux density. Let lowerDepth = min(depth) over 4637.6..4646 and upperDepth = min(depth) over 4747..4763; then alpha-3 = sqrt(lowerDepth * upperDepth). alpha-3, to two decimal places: 0.16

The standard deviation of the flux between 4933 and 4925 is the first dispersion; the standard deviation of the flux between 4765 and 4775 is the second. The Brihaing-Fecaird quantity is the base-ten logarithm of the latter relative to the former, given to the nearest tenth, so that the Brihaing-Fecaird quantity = 0.1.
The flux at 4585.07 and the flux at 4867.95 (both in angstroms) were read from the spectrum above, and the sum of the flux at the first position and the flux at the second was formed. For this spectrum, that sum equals 50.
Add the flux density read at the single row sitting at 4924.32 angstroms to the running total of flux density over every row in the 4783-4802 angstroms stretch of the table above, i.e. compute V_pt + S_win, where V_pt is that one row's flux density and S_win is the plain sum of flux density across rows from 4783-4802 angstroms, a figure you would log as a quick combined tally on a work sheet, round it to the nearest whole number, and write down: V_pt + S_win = 419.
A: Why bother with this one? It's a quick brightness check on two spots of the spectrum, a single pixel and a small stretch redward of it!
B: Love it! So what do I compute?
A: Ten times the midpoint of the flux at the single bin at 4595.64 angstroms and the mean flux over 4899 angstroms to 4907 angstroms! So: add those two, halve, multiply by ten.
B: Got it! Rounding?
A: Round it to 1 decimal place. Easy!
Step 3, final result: 285.3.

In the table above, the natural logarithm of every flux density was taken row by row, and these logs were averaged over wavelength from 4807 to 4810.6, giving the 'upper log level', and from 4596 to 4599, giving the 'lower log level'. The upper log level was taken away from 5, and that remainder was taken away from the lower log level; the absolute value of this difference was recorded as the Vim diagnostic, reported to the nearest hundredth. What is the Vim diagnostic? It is 1.56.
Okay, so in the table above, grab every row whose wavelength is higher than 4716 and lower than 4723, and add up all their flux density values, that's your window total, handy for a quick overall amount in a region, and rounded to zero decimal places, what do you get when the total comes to 168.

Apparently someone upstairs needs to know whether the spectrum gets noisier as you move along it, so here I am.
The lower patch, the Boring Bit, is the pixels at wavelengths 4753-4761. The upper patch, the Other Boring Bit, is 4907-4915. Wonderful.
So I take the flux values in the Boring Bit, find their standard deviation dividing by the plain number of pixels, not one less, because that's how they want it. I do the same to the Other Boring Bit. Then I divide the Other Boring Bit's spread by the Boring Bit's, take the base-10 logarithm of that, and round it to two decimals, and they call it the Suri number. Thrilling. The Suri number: -0.67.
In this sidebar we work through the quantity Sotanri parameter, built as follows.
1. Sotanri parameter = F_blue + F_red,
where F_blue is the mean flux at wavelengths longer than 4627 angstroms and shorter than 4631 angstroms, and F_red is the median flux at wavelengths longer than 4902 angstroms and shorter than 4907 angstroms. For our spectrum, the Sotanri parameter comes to 58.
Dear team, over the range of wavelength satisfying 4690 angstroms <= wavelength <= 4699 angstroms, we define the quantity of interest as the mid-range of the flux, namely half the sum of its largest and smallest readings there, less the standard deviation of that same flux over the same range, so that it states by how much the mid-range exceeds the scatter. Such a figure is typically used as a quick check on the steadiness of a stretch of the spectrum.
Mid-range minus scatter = 27.9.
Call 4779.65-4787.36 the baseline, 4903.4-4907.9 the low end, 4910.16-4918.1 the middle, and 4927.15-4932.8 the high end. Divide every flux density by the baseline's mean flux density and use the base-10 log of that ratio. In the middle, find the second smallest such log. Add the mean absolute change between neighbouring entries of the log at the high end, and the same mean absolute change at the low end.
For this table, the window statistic 0.135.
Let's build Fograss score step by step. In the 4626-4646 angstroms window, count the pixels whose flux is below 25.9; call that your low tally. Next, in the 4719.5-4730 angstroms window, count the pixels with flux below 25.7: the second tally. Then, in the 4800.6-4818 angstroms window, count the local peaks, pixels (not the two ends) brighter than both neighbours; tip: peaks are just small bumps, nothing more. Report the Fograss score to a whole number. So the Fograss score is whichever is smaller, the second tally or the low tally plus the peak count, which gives 0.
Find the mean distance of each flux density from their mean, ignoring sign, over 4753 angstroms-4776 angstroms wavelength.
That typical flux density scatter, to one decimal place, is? 1.8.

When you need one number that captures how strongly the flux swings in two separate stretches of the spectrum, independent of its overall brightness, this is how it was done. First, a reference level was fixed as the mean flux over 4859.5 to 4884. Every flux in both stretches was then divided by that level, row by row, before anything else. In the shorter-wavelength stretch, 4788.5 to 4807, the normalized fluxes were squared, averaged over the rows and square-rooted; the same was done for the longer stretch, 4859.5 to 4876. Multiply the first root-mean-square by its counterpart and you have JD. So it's 0.97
